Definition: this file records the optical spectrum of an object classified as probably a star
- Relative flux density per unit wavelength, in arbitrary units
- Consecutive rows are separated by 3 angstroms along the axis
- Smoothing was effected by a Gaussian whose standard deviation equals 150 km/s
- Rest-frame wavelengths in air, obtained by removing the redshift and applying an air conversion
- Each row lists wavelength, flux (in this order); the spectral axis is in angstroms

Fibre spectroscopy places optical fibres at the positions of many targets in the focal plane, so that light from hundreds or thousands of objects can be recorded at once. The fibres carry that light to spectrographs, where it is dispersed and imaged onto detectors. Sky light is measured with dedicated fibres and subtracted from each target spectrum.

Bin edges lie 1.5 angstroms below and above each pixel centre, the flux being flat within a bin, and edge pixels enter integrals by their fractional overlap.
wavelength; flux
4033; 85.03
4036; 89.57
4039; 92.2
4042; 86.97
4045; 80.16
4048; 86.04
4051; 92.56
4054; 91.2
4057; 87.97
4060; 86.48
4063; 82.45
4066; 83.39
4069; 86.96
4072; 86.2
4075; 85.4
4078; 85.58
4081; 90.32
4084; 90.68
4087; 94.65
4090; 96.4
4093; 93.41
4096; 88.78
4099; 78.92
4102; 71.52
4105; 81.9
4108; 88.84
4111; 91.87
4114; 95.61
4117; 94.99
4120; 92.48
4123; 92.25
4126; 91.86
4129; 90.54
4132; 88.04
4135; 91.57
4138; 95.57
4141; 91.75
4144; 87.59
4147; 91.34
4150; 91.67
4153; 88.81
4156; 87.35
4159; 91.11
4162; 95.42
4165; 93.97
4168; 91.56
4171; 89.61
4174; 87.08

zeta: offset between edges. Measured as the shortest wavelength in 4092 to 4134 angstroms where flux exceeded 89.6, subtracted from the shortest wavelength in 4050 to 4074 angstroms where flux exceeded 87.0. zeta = -42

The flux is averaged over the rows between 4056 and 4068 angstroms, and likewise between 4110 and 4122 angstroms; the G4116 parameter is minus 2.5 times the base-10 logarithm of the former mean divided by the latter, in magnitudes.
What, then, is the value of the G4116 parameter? 0.11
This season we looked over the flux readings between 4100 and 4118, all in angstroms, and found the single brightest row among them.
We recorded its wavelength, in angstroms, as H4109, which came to 4114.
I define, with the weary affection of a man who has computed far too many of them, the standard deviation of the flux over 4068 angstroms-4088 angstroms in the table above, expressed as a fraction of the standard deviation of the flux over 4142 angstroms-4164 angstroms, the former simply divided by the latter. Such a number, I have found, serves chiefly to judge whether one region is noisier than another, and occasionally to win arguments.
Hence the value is 1.2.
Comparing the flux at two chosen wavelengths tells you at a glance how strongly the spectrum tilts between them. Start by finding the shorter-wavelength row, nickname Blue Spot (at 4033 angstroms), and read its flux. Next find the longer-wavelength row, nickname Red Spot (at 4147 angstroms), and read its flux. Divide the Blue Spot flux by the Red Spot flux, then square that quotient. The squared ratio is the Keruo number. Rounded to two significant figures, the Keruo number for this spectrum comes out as 0.87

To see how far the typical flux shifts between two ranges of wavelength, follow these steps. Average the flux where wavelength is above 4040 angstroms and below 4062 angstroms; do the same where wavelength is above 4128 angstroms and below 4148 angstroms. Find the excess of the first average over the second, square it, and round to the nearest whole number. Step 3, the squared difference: 13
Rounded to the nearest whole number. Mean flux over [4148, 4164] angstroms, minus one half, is 90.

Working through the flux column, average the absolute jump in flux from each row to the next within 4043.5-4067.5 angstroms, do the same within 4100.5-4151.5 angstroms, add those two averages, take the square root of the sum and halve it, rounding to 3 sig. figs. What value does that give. 1.28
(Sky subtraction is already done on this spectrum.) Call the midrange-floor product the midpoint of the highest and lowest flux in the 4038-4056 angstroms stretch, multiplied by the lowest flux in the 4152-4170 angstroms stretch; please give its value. 7544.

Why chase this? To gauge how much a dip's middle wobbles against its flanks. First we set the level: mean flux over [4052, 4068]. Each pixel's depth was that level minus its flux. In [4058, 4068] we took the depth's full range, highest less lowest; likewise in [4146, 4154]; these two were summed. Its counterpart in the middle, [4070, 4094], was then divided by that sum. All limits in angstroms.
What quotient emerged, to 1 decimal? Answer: 1.6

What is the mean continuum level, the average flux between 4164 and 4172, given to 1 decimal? 91.7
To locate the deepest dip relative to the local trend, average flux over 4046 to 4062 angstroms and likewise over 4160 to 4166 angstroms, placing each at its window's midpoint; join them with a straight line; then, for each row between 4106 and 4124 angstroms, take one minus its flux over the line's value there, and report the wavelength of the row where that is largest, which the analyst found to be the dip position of 4108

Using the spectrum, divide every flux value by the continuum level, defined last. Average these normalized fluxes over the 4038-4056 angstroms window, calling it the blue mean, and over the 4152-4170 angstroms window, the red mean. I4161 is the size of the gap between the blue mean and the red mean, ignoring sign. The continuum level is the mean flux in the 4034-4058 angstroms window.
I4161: 0.04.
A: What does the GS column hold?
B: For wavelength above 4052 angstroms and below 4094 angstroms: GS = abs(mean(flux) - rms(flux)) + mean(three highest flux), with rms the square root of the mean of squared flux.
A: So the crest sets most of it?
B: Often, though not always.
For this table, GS 94.9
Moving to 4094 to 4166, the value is 95.7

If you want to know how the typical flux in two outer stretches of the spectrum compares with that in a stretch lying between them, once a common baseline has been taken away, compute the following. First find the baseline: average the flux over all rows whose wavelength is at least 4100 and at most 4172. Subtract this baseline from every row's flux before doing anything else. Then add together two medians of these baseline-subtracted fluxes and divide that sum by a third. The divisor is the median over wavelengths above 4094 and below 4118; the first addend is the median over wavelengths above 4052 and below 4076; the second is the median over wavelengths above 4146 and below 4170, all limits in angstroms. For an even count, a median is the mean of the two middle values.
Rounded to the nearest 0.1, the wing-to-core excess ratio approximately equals 1.9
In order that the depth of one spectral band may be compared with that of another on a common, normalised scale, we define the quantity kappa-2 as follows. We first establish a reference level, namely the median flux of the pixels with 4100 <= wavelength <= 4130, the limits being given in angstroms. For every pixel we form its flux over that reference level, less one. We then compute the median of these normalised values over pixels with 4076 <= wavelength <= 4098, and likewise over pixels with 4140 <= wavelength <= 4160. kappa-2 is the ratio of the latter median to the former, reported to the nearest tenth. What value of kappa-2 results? 0.6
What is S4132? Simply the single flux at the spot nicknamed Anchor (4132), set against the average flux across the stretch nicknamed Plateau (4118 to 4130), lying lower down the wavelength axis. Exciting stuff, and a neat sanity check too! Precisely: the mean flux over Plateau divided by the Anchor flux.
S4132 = 1.04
